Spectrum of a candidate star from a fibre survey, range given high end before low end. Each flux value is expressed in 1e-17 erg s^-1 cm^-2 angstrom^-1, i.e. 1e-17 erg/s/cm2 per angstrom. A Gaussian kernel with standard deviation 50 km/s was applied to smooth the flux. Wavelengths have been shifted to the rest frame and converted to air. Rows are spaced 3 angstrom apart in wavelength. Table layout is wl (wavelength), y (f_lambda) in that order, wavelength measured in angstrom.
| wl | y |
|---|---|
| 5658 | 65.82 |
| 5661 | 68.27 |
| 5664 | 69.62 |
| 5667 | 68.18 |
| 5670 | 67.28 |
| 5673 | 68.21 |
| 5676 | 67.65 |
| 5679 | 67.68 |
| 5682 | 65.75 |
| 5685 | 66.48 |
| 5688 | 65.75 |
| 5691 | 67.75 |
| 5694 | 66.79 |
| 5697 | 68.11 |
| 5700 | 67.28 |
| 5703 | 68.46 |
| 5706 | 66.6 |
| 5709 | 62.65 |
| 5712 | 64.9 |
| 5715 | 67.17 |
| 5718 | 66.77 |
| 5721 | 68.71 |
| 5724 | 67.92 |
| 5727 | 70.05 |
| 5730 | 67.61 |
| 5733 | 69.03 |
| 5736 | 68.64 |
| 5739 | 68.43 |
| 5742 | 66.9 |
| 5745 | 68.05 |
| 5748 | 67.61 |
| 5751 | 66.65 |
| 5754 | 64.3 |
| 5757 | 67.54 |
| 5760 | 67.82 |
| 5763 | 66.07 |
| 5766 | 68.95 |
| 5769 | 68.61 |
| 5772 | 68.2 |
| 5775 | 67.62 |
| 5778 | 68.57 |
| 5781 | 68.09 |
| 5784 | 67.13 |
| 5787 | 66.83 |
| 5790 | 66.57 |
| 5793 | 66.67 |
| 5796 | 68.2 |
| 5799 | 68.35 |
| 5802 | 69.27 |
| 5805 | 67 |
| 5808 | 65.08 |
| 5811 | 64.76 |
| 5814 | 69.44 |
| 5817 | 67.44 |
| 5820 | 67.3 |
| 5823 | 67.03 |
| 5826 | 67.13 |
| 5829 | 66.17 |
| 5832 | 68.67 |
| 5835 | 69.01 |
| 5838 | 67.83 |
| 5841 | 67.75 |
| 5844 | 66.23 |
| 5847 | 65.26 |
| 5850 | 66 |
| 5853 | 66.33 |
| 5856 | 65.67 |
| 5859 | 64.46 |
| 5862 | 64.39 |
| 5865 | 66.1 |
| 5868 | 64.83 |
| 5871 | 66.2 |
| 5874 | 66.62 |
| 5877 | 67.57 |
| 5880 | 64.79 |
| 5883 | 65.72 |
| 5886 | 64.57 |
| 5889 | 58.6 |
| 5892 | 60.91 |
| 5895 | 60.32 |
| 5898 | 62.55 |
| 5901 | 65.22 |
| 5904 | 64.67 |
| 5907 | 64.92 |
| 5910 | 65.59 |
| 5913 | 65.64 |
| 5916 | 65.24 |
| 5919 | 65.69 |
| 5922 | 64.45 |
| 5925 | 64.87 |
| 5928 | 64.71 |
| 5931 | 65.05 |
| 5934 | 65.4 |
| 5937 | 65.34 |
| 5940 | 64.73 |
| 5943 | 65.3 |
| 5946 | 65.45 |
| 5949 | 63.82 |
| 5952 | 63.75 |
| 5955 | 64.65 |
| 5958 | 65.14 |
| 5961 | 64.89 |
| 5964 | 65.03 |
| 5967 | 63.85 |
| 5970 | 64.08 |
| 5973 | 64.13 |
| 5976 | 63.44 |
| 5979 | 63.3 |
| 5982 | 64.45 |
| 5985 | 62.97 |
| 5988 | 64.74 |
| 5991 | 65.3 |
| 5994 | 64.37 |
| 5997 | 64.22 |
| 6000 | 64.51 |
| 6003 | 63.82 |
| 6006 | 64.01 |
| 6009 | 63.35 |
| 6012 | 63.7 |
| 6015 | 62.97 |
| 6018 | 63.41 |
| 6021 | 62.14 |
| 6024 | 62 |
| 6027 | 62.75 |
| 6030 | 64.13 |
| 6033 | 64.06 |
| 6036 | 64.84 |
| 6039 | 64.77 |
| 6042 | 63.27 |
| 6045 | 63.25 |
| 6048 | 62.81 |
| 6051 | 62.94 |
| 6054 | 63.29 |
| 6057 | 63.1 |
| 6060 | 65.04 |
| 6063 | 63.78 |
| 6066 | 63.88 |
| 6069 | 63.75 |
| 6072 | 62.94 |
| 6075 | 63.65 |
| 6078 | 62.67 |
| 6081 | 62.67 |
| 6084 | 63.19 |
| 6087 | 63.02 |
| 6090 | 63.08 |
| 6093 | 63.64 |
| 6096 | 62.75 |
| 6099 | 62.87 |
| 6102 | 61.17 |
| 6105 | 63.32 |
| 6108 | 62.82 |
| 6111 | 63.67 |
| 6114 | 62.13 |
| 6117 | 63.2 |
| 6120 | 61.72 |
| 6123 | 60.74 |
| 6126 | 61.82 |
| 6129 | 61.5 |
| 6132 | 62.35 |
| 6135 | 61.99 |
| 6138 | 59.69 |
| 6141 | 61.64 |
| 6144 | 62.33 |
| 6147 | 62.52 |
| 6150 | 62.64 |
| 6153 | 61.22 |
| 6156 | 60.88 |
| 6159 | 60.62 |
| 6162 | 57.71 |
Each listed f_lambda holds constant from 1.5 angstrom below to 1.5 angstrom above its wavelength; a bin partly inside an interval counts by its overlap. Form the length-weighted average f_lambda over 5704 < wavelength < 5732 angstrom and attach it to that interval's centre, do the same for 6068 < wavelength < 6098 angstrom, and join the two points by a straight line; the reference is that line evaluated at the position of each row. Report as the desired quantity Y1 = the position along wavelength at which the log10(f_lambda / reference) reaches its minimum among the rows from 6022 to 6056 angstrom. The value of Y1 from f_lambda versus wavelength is 6024 angstrom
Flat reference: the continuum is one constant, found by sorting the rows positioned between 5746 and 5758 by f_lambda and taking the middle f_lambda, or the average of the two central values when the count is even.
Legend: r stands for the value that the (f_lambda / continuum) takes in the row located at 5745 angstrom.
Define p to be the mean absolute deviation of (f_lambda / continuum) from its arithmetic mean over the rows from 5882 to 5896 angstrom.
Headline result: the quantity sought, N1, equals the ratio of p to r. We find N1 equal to 0.037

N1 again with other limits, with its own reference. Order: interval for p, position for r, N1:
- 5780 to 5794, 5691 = 0.007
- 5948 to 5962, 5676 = 0.008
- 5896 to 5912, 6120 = 0.013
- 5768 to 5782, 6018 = 0.005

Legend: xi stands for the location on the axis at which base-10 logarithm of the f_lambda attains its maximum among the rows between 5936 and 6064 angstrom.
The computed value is 5946 angstrom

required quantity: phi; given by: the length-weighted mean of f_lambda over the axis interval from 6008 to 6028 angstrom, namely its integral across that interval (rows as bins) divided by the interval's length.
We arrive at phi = 62.9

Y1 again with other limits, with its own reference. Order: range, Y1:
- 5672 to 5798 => 5709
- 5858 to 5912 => 5889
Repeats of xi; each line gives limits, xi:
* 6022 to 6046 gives 6036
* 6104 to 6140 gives 6111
